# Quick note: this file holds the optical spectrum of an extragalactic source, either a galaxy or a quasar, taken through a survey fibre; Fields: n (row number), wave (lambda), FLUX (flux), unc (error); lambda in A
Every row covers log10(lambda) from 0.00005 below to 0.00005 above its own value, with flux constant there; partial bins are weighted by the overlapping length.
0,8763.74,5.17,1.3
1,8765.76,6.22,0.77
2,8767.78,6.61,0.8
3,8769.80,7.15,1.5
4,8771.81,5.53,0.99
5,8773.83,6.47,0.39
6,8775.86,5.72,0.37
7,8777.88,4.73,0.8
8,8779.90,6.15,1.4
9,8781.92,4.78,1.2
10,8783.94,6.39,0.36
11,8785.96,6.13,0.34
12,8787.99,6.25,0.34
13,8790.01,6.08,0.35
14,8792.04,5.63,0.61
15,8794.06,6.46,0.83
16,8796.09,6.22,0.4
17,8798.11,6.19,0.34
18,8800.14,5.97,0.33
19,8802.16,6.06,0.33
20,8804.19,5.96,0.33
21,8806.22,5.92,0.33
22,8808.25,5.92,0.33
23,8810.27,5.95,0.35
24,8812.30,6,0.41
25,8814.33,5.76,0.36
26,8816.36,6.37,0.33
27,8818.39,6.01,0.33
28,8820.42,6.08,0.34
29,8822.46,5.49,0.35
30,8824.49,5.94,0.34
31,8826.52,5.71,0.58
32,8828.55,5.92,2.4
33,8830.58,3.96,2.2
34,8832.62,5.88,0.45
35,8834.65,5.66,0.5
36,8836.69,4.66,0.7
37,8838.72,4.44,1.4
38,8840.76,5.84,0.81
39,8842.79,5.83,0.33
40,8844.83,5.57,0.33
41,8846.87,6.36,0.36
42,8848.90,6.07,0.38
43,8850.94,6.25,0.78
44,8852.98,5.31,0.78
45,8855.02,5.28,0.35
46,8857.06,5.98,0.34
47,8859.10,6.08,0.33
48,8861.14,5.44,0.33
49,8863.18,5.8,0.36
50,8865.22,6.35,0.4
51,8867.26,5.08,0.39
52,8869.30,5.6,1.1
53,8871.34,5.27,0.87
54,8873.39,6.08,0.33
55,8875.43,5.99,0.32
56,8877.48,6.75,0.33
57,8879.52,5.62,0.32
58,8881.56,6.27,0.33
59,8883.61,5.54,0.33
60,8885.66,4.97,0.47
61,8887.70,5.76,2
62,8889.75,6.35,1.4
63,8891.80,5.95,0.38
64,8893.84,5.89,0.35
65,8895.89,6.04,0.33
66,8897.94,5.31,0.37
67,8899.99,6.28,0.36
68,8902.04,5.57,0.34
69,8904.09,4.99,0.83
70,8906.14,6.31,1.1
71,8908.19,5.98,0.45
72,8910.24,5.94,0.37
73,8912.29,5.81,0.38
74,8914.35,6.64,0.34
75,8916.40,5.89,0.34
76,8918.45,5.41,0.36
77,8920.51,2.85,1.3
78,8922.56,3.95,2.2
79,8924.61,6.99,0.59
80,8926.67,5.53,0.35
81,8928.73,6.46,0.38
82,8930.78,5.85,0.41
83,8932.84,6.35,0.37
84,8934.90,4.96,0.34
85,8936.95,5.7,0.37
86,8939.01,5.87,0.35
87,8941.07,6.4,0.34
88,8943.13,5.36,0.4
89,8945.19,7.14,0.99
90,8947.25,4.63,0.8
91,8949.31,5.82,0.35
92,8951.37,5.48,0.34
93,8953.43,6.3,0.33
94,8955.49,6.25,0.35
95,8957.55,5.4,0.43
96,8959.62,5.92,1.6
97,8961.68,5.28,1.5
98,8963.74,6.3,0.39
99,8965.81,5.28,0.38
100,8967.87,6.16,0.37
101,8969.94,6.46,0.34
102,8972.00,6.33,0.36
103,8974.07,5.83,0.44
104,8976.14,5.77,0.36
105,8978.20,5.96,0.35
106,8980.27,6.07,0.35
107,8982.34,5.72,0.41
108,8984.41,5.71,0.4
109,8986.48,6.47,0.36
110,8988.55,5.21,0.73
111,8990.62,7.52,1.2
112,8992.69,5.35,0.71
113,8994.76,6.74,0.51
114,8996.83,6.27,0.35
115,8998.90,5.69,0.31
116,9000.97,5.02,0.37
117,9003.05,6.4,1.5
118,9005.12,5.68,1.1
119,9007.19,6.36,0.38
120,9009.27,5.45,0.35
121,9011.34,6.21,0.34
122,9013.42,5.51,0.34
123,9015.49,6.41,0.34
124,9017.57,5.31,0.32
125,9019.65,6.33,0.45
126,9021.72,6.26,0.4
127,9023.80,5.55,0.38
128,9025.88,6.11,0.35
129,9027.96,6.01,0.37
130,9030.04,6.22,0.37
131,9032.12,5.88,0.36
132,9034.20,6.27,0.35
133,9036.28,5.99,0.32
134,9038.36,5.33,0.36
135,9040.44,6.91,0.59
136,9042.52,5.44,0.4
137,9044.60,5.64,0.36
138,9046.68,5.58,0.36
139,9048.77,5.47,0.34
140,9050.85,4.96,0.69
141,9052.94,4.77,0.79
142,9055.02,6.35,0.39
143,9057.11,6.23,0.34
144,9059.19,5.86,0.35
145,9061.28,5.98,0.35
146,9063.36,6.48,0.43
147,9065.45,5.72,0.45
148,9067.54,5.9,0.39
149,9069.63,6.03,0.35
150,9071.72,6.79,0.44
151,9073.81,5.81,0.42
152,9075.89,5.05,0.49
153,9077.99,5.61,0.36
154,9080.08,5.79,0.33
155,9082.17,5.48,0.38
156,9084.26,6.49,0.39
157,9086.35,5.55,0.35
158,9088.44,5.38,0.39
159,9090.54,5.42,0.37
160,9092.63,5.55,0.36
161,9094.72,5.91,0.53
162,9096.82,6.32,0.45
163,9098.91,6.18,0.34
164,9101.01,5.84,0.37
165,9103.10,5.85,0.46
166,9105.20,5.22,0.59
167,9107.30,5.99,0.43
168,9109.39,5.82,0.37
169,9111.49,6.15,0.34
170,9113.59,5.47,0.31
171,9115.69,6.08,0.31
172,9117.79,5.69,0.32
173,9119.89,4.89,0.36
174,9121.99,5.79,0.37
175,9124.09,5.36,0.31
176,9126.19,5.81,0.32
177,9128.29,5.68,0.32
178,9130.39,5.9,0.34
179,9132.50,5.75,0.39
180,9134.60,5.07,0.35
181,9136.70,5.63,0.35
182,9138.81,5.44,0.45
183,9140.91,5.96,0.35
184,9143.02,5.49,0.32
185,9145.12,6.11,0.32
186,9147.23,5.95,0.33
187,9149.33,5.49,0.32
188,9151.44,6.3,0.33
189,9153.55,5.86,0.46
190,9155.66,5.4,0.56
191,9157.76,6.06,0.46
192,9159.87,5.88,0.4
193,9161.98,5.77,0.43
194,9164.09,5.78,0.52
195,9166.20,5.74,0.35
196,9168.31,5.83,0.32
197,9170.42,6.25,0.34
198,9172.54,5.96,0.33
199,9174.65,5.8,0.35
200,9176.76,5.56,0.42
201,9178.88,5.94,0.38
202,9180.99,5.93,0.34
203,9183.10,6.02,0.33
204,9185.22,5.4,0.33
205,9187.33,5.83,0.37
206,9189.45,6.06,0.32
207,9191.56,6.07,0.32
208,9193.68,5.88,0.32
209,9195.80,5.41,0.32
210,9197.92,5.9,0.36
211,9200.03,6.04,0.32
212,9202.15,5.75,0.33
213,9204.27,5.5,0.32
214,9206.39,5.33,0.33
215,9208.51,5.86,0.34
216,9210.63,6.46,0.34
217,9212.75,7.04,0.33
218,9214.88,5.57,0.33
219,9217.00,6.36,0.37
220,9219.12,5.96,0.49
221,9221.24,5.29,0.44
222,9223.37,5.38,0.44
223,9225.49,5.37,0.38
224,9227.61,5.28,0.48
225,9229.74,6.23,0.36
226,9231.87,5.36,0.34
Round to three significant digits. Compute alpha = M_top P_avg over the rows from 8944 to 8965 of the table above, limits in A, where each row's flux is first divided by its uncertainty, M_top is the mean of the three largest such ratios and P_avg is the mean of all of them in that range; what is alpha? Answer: 212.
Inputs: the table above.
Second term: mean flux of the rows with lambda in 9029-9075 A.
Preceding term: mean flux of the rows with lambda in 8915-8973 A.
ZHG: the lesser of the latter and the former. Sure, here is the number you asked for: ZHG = 5.73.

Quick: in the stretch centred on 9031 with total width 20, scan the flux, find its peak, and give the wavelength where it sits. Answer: 9040.44 A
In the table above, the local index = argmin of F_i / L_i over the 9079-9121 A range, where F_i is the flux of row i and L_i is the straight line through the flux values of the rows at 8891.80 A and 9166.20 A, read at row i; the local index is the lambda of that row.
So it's 9119.89 A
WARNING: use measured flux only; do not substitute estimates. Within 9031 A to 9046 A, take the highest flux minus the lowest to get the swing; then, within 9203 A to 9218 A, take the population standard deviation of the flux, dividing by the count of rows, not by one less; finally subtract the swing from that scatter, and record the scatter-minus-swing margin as -1.0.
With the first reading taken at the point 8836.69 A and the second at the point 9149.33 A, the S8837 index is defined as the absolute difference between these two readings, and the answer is 0.8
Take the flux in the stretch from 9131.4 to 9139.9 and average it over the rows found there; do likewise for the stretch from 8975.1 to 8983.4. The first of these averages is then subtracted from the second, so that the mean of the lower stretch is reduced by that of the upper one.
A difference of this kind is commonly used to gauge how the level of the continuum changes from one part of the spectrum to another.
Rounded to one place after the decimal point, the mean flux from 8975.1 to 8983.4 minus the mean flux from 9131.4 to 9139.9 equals 0.4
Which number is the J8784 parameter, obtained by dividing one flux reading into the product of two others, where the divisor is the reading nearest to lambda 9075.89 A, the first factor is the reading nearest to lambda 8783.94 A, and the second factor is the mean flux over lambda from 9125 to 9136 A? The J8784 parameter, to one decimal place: 7.1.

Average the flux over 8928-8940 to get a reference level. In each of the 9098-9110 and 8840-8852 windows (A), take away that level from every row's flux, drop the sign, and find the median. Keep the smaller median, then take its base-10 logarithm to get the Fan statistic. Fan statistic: -1.07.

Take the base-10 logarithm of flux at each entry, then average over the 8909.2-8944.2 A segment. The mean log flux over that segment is 0.743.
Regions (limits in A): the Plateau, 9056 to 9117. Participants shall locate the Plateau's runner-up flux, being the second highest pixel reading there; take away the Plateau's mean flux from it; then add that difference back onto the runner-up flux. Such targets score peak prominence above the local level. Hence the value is 7.1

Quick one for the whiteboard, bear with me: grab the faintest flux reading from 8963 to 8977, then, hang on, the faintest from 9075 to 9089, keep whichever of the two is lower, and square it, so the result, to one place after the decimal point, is 25.5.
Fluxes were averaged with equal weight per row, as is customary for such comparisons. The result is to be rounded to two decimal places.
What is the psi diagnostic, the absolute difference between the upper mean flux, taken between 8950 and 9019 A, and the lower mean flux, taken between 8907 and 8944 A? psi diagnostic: 0.27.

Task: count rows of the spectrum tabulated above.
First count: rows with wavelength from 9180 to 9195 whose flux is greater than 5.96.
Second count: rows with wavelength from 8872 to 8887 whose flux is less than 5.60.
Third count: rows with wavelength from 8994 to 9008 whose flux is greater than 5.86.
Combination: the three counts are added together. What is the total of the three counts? 9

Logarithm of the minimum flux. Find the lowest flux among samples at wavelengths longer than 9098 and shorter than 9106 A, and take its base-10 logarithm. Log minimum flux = 0.718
